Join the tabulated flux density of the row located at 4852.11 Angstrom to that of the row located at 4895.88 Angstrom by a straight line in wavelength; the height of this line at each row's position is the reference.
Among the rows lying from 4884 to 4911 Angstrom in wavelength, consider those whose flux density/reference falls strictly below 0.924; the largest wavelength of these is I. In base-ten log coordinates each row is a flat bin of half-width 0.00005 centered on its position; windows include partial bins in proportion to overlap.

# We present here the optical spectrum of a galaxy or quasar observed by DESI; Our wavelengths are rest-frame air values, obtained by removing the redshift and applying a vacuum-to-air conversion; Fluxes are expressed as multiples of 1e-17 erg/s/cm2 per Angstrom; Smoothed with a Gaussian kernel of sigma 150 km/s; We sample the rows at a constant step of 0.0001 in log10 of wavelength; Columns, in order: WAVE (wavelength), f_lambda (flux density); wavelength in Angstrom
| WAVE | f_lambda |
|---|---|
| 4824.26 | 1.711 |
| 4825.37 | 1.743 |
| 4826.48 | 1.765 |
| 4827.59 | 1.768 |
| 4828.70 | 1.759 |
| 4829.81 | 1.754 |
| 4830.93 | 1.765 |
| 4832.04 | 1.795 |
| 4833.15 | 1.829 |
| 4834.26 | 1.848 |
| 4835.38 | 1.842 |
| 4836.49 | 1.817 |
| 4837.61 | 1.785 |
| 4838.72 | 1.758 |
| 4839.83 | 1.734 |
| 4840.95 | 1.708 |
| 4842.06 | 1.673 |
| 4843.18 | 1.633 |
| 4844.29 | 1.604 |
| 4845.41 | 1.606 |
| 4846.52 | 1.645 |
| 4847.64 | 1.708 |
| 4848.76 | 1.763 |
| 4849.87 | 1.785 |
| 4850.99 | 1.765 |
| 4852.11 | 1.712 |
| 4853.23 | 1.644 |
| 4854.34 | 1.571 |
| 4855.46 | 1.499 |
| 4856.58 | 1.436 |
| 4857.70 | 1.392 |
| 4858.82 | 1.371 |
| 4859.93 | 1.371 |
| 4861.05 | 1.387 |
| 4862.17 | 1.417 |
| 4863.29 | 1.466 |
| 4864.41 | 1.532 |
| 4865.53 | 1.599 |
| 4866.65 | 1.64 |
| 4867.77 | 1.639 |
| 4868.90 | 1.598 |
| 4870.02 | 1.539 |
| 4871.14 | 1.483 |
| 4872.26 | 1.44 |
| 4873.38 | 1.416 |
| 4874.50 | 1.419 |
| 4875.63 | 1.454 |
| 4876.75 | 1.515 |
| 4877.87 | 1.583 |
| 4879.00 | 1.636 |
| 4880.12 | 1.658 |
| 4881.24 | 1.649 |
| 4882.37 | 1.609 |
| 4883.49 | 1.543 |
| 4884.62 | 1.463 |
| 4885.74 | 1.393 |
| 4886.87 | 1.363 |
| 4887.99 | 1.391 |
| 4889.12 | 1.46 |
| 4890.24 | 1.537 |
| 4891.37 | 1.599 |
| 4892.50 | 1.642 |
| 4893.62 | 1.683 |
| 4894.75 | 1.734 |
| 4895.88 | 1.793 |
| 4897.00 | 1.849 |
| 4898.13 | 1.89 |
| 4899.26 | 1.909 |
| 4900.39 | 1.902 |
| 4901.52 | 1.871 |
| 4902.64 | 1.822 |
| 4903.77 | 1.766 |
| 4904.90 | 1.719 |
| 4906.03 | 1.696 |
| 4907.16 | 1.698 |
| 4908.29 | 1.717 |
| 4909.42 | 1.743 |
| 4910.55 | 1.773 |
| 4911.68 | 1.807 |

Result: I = 4892.50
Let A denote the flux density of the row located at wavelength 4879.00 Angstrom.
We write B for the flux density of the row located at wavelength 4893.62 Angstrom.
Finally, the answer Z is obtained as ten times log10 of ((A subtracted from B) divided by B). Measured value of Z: -16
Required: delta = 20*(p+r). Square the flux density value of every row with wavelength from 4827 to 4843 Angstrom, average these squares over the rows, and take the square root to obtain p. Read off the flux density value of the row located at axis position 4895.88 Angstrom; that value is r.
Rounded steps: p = 1.77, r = 1.793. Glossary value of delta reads 71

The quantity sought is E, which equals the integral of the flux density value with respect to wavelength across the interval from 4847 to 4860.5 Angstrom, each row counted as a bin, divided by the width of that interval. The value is 1.58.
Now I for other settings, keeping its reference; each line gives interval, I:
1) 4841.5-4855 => 4854.34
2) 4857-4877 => 4876.75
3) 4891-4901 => 4892.50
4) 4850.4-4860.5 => 4859.93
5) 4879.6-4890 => 4889.12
